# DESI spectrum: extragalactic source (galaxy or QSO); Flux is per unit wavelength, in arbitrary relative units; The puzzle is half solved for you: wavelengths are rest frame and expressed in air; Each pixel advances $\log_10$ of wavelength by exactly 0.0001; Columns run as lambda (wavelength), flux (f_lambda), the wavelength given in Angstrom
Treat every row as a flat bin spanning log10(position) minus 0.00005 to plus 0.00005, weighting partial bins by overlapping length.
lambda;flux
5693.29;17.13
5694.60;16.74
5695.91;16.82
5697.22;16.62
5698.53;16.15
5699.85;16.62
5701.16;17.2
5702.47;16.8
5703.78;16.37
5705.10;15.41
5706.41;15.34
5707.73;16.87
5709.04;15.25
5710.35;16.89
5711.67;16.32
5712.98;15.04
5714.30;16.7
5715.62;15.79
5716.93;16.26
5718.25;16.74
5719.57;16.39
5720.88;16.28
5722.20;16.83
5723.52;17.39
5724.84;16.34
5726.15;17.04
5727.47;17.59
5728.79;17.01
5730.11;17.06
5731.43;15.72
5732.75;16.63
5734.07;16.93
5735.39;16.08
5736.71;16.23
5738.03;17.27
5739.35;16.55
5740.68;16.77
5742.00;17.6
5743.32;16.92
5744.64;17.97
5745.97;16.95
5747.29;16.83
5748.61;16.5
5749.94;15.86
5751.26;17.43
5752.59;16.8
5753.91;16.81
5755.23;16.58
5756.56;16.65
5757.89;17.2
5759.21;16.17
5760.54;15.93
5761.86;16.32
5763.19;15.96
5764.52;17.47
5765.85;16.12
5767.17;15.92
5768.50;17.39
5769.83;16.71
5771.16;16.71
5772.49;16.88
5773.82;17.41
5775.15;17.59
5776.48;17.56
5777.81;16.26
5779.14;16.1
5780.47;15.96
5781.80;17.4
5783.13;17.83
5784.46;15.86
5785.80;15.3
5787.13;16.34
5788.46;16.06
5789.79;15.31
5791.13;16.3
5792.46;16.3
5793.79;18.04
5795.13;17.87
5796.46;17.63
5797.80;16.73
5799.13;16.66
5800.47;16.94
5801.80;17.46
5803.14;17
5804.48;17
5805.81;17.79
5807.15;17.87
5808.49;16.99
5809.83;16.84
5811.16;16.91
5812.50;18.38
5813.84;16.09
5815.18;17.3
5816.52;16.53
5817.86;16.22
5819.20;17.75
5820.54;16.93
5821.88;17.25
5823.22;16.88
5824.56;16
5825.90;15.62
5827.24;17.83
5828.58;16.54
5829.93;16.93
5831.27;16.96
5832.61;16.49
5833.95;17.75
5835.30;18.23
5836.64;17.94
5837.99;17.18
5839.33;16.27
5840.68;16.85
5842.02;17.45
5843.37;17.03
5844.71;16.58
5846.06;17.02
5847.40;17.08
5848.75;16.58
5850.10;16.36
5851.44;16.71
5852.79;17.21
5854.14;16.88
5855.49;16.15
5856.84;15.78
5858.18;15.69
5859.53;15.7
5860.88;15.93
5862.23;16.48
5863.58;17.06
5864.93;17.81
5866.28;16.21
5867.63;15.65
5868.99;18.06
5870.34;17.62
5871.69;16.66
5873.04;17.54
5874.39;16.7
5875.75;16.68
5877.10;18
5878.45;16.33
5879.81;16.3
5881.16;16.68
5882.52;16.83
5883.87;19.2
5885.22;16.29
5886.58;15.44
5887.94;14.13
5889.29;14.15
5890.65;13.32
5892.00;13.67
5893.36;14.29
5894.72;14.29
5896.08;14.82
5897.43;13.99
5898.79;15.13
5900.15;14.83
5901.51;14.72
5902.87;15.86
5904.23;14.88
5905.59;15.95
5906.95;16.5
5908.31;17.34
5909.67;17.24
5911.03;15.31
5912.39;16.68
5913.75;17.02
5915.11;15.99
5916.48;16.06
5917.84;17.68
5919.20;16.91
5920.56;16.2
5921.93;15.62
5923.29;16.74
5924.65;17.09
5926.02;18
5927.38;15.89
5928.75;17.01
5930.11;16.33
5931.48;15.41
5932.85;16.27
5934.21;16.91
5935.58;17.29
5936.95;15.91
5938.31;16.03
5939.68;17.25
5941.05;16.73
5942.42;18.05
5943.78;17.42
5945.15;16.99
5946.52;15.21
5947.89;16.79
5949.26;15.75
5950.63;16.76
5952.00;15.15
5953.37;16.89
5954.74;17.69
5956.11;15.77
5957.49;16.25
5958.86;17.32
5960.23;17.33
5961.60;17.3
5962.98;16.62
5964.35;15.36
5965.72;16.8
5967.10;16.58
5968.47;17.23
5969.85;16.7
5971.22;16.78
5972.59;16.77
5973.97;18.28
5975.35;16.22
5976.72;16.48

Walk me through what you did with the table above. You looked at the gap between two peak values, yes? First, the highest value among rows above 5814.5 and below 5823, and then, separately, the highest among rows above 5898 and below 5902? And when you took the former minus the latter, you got 2.6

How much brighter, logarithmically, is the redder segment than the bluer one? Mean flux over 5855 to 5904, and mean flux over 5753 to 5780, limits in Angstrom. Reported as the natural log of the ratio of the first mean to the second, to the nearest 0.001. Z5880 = -0.046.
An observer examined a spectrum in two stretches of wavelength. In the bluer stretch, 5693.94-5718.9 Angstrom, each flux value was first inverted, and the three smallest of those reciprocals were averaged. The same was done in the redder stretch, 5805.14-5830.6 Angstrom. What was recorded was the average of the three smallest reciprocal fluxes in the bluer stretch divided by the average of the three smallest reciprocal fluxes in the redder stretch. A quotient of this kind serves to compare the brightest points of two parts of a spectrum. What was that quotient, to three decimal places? 1.061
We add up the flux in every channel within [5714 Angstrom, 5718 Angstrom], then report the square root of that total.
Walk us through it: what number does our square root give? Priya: 6.98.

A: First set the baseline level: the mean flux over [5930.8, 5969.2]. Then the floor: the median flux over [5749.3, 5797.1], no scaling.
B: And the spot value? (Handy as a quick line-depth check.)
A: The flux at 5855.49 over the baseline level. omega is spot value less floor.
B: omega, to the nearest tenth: -15.6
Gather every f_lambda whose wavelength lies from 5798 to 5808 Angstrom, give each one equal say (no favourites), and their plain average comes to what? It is 17.2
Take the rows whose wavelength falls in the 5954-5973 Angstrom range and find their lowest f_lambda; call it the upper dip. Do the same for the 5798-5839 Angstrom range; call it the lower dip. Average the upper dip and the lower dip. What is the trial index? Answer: 15.49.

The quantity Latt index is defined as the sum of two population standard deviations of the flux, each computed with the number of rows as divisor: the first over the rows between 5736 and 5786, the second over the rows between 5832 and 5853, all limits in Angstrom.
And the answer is 1.2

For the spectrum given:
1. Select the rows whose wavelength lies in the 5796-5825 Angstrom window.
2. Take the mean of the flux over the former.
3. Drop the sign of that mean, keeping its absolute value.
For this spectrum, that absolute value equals 17.1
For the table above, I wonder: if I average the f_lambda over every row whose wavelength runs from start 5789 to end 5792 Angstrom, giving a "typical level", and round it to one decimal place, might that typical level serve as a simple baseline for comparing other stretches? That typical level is 15.8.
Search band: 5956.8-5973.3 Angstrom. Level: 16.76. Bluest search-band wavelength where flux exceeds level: 5958.86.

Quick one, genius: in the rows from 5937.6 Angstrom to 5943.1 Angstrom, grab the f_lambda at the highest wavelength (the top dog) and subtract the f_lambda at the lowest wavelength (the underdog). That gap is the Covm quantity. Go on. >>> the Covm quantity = 2.0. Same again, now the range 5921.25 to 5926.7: 2.4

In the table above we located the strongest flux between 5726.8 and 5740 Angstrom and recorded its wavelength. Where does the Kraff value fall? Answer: 5727.47 Angstrom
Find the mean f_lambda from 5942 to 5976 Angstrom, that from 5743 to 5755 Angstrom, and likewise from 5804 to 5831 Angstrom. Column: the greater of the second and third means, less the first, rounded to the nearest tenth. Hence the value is 0.3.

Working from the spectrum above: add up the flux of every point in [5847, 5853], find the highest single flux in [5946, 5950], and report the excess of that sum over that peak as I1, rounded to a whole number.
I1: 67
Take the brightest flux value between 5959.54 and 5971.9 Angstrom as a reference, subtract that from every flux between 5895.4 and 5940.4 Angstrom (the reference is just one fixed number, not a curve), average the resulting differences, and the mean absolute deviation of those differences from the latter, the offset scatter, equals 0.78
